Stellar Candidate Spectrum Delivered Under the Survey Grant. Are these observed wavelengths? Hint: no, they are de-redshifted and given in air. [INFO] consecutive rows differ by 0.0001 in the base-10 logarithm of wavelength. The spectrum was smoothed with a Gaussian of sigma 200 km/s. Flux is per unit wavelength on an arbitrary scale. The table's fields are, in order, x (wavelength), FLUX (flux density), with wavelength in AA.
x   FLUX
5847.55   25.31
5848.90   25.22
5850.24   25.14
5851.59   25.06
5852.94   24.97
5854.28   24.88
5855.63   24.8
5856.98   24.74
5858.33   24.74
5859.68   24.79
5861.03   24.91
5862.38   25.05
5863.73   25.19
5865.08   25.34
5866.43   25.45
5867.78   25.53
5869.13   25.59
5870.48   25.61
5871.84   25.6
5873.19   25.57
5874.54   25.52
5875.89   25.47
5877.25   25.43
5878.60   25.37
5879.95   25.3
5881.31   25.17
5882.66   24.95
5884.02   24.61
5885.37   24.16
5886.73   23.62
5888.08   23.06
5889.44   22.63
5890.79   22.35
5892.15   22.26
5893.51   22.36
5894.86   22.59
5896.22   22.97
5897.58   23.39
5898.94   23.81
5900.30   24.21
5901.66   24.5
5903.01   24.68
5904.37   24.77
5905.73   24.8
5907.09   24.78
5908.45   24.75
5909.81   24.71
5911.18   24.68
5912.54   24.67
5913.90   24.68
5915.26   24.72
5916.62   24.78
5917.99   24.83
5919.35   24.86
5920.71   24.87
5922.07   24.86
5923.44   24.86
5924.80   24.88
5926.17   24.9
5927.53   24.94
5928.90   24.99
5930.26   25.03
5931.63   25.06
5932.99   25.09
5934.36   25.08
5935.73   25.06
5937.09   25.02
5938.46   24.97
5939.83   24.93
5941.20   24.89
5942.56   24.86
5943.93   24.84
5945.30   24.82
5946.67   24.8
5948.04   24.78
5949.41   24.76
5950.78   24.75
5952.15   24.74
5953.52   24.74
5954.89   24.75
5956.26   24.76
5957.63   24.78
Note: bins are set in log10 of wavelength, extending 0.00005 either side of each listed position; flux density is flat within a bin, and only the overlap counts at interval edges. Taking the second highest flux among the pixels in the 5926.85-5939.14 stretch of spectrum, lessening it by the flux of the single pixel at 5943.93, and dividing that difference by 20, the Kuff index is 0.012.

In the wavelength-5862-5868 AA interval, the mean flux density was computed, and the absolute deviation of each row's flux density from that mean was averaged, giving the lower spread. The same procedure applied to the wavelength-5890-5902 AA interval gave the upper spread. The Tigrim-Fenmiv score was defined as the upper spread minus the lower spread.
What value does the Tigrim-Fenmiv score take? 0.6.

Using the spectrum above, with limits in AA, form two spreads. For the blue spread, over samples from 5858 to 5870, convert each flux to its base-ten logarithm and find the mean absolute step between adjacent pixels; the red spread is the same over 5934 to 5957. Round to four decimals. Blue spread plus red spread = 0.0022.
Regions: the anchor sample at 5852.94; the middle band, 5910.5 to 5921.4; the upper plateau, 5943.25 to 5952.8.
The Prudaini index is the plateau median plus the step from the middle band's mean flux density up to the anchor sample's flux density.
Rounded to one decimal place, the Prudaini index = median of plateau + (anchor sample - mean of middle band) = 25.0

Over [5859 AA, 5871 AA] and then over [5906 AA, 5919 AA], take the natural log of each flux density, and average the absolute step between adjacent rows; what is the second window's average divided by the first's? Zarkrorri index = 0.34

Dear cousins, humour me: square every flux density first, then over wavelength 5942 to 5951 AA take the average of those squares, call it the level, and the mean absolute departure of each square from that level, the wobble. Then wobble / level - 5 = -5.00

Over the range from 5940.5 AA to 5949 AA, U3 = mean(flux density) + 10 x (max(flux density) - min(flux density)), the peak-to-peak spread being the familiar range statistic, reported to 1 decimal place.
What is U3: 25.9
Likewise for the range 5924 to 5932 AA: 26.8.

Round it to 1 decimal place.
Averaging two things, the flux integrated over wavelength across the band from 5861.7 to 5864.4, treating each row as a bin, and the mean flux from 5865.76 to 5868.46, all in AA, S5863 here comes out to 46.7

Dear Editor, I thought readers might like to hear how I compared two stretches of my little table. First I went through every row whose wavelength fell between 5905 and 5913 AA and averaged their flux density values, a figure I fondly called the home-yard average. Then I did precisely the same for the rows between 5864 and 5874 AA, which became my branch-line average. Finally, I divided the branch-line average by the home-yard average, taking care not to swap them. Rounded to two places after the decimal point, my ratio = 1.03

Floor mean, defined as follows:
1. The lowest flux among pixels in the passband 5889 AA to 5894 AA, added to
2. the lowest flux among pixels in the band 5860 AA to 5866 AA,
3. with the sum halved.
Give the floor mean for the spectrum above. 23.6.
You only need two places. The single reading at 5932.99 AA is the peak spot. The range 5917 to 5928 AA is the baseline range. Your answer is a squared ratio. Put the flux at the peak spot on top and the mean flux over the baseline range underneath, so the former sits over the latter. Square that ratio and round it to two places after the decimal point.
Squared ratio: 1.02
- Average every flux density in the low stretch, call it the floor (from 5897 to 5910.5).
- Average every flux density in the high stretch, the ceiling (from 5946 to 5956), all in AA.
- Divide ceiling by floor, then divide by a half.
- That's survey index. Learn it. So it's 2.03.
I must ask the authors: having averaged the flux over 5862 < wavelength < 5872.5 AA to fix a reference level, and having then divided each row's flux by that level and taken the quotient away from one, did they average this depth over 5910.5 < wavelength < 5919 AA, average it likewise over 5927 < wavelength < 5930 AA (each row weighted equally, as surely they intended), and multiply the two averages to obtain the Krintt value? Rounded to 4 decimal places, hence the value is 0.0005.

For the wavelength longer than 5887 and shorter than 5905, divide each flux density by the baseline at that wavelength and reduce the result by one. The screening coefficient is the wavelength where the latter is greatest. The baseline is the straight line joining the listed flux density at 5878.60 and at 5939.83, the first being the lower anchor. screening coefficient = 5904.37 AA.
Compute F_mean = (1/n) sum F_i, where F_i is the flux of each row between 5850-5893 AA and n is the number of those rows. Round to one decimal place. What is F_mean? 24.8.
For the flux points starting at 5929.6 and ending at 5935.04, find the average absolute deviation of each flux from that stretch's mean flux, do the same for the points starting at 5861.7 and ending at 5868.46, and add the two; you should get 0.2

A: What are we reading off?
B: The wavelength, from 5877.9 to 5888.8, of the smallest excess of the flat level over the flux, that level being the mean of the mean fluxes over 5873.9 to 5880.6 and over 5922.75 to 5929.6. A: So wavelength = 5878.60 AA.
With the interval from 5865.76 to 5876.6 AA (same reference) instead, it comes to 5870.48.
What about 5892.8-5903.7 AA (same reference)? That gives 5903.01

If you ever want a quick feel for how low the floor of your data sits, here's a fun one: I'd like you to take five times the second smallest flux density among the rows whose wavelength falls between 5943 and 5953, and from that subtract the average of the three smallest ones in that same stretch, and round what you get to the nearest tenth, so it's 99.0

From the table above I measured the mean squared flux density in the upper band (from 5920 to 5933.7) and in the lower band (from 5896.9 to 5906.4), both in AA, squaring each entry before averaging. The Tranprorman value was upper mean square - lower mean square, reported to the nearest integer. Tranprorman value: 31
